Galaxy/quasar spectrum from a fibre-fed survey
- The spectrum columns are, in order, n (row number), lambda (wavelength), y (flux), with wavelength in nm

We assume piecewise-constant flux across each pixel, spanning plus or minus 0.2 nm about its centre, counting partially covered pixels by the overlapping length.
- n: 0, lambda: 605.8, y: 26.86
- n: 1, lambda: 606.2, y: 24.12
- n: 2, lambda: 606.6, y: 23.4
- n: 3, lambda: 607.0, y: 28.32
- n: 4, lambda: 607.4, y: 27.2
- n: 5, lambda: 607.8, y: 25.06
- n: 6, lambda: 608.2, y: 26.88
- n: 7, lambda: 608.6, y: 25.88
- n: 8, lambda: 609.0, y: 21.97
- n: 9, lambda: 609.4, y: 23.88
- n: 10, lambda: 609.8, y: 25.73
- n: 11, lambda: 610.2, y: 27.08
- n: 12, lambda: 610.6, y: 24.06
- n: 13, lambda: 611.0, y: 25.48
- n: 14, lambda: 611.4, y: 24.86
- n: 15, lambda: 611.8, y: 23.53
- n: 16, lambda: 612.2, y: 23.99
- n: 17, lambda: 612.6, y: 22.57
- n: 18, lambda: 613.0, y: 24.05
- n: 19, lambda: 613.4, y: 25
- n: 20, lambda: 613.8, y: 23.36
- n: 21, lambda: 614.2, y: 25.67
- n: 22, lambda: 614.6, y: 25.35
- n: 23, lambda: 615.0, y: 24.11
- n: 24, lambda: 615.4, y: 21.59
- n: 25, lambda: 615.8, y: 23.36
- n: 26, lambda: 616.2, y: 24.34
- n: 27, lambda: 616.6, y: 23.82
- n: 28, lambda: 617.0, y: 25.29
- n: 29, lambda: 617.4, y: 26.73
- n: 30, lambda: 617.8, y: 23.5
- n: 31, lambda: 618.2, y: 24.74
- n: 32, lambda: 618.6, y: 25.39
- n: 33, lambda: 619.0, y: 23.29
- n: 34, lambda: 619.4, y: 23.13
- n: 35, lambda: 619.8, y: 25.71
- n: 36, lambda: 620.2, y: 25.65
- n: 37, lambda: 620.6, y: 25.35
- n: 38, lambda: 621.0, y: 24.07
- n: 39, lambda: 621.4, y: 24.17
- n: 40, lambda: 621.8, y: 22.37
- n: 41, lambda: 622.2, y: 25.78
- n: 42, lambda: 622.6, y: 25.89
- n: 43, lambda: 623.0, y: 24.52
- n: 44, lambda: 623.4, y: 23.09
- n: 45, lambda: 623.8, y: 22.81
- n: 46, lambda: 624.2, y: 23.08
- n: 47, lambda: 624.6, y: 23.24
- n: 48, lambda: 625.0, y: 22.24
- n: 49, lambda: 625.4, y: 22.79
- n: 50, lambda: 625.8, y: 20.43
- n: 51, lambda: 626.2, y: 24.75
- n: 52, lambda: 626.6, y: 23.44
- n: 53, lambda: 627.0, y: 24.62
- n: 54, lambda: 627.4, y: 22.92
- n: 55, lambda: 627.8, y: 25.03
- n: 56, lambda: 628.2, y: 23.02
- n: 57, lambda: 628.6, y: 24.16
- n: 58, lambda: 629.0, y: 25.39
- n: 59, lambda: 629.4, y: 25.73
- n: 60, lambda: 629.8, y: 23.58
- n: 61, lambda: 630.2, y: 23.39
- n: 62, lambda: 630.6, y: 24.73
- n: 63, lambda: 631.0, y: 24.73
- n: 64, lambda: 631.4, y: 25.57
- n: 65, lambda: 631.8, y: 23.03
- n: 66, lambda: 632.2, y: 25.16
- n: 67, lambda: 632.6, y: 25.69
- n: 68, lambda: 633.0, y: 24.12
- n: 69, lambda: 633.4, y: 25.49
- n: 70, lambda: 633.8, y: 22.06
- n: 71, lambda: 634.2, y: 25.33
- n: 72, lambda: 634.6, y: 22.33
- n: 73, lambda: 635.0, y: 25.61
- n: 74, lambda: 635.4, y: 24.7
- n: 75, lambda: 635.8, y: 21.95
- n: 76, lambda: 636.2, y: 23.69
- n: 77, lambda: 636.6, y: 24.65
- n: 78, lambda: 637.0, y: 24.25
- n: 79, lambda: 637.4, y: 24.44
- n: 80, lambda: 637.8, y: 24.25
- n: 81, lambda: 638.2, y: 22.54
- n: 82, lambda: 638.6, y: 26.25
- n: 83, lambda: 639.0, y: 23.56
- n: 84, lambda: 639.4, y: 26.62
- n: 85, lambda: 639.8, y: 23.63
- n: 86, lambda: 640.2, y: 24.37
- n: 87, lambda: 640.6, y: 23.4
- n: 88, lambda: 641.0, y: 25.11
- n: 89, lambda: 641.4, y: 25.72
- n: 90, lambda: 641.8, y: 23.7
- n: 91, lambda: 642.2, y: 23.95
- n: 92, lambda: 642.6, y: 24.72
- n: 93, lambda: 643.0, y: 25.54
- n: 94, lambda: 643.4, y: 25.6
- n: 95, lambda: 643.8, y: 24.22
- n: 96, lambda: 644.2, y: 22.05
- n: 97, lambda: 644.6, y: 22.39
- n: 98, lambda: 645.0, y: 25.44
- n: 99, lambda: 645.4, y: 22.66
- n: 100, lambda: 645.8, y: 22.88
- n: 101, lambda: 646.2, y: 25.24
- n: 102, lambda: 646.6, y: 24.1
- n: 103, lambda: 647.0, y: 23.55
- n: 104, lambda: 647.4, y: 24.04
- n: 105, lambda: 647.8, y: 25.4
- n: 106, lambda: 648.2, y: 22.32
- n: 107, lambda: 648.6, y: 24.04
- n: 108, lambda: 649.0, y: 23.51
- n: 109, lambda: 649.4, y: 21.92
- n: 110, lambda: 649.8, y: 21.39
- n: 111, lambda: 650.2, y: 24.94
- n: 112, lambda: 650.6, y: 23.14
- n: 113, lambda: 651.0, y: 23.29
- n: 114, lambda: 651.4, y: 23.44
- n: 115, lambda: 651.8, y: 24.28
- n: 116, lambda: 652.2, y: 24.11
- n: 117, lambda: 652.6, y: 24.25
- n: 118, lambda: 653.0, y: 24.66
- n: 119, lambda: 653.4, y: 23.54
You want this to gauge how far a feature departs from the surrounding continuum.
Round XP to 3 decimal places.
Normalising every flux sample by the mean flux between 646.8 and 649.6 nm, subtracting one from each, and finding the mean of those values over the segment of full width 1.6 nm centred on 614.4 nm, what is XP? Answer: 0.046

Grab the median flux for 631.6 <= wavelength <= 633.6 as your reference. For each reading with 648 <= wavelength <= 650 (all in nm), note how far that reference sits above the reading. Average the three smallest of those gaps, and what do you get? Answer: 1.87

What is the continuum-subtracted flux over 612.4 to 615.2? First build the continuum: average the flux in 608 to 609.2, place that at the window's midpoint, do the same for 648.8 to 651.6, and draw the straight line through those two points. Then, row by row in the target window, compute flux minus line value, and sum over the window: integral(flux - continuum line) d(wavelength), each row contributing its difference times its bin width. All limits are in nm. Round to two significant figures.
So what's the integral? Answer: -1.1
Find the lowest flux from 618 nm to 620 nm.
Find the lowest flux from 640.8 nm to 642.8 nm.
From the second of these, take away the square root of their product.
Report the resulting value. 0.3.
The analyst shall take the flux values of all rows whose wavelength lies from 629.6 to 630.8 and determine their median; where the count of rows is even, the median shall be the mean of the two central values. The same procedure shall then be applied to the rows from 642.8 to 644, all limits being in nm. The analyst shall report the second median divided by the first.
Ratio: 1.08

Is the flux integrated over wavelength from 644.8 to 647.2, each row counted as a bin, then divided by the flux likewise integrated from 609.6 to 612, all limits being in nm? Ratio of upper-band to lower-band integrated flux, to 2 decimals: 0.95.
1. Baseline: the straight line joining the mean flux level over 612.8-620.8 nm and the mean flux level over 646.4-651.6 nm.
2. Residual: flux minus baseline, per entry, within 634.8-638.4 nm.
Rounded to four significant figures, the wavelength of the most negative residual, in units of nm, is 635.8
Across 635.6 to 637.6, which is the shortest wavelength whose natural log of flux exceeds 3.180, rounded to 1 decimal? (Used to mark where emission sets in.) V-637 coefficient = 636.6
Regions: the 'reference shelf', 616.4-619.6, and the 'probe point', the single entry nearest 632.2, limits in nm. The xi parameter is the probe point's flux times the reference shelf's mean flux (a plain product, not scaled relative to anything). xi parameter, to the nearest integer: 616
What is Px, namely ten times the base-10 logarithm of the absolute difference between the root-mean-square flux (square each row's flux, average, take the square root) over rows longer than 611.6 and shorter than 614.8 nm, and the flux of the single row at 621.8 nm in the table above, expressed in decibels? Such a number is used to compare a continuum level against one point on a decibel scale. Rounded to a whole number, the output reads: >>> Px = 3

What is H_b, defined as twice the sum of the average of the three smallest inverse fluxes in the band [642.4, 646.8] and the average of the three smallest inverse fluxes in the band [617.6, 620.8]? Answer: 0.157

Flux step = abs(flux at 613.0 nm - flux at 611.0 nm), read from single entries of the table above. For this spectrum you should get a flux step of 1.43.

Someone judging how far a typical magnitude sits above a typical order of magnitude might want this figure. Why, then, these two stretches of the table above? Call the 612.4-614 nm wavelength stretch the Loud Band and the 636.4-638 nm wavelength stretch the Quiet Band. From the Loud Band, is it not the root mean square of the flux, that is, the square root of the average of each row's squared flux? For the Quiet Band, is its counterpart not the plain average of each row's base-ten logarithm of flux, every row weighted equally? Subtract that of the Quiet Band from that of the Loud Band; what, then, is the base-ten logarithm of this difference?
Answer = 1.35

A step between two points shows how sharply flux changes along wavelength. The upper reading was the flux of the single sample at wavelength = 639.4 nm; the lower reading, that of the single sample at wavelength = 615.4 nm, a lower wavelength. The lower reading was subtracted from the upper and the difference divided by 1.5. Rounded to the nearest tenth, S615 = 3.4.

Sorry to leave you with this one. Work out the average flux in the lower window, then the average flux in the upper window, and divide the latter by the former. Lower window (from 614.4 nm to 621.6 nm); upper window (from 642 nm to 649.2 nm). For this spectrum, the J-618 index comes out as 0.98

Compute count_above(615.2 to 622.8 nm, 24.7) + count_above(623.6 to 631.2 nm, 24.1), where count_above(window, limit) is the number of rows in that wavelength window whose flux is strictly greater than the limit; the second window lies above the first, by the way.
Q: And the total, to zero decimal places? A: 17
